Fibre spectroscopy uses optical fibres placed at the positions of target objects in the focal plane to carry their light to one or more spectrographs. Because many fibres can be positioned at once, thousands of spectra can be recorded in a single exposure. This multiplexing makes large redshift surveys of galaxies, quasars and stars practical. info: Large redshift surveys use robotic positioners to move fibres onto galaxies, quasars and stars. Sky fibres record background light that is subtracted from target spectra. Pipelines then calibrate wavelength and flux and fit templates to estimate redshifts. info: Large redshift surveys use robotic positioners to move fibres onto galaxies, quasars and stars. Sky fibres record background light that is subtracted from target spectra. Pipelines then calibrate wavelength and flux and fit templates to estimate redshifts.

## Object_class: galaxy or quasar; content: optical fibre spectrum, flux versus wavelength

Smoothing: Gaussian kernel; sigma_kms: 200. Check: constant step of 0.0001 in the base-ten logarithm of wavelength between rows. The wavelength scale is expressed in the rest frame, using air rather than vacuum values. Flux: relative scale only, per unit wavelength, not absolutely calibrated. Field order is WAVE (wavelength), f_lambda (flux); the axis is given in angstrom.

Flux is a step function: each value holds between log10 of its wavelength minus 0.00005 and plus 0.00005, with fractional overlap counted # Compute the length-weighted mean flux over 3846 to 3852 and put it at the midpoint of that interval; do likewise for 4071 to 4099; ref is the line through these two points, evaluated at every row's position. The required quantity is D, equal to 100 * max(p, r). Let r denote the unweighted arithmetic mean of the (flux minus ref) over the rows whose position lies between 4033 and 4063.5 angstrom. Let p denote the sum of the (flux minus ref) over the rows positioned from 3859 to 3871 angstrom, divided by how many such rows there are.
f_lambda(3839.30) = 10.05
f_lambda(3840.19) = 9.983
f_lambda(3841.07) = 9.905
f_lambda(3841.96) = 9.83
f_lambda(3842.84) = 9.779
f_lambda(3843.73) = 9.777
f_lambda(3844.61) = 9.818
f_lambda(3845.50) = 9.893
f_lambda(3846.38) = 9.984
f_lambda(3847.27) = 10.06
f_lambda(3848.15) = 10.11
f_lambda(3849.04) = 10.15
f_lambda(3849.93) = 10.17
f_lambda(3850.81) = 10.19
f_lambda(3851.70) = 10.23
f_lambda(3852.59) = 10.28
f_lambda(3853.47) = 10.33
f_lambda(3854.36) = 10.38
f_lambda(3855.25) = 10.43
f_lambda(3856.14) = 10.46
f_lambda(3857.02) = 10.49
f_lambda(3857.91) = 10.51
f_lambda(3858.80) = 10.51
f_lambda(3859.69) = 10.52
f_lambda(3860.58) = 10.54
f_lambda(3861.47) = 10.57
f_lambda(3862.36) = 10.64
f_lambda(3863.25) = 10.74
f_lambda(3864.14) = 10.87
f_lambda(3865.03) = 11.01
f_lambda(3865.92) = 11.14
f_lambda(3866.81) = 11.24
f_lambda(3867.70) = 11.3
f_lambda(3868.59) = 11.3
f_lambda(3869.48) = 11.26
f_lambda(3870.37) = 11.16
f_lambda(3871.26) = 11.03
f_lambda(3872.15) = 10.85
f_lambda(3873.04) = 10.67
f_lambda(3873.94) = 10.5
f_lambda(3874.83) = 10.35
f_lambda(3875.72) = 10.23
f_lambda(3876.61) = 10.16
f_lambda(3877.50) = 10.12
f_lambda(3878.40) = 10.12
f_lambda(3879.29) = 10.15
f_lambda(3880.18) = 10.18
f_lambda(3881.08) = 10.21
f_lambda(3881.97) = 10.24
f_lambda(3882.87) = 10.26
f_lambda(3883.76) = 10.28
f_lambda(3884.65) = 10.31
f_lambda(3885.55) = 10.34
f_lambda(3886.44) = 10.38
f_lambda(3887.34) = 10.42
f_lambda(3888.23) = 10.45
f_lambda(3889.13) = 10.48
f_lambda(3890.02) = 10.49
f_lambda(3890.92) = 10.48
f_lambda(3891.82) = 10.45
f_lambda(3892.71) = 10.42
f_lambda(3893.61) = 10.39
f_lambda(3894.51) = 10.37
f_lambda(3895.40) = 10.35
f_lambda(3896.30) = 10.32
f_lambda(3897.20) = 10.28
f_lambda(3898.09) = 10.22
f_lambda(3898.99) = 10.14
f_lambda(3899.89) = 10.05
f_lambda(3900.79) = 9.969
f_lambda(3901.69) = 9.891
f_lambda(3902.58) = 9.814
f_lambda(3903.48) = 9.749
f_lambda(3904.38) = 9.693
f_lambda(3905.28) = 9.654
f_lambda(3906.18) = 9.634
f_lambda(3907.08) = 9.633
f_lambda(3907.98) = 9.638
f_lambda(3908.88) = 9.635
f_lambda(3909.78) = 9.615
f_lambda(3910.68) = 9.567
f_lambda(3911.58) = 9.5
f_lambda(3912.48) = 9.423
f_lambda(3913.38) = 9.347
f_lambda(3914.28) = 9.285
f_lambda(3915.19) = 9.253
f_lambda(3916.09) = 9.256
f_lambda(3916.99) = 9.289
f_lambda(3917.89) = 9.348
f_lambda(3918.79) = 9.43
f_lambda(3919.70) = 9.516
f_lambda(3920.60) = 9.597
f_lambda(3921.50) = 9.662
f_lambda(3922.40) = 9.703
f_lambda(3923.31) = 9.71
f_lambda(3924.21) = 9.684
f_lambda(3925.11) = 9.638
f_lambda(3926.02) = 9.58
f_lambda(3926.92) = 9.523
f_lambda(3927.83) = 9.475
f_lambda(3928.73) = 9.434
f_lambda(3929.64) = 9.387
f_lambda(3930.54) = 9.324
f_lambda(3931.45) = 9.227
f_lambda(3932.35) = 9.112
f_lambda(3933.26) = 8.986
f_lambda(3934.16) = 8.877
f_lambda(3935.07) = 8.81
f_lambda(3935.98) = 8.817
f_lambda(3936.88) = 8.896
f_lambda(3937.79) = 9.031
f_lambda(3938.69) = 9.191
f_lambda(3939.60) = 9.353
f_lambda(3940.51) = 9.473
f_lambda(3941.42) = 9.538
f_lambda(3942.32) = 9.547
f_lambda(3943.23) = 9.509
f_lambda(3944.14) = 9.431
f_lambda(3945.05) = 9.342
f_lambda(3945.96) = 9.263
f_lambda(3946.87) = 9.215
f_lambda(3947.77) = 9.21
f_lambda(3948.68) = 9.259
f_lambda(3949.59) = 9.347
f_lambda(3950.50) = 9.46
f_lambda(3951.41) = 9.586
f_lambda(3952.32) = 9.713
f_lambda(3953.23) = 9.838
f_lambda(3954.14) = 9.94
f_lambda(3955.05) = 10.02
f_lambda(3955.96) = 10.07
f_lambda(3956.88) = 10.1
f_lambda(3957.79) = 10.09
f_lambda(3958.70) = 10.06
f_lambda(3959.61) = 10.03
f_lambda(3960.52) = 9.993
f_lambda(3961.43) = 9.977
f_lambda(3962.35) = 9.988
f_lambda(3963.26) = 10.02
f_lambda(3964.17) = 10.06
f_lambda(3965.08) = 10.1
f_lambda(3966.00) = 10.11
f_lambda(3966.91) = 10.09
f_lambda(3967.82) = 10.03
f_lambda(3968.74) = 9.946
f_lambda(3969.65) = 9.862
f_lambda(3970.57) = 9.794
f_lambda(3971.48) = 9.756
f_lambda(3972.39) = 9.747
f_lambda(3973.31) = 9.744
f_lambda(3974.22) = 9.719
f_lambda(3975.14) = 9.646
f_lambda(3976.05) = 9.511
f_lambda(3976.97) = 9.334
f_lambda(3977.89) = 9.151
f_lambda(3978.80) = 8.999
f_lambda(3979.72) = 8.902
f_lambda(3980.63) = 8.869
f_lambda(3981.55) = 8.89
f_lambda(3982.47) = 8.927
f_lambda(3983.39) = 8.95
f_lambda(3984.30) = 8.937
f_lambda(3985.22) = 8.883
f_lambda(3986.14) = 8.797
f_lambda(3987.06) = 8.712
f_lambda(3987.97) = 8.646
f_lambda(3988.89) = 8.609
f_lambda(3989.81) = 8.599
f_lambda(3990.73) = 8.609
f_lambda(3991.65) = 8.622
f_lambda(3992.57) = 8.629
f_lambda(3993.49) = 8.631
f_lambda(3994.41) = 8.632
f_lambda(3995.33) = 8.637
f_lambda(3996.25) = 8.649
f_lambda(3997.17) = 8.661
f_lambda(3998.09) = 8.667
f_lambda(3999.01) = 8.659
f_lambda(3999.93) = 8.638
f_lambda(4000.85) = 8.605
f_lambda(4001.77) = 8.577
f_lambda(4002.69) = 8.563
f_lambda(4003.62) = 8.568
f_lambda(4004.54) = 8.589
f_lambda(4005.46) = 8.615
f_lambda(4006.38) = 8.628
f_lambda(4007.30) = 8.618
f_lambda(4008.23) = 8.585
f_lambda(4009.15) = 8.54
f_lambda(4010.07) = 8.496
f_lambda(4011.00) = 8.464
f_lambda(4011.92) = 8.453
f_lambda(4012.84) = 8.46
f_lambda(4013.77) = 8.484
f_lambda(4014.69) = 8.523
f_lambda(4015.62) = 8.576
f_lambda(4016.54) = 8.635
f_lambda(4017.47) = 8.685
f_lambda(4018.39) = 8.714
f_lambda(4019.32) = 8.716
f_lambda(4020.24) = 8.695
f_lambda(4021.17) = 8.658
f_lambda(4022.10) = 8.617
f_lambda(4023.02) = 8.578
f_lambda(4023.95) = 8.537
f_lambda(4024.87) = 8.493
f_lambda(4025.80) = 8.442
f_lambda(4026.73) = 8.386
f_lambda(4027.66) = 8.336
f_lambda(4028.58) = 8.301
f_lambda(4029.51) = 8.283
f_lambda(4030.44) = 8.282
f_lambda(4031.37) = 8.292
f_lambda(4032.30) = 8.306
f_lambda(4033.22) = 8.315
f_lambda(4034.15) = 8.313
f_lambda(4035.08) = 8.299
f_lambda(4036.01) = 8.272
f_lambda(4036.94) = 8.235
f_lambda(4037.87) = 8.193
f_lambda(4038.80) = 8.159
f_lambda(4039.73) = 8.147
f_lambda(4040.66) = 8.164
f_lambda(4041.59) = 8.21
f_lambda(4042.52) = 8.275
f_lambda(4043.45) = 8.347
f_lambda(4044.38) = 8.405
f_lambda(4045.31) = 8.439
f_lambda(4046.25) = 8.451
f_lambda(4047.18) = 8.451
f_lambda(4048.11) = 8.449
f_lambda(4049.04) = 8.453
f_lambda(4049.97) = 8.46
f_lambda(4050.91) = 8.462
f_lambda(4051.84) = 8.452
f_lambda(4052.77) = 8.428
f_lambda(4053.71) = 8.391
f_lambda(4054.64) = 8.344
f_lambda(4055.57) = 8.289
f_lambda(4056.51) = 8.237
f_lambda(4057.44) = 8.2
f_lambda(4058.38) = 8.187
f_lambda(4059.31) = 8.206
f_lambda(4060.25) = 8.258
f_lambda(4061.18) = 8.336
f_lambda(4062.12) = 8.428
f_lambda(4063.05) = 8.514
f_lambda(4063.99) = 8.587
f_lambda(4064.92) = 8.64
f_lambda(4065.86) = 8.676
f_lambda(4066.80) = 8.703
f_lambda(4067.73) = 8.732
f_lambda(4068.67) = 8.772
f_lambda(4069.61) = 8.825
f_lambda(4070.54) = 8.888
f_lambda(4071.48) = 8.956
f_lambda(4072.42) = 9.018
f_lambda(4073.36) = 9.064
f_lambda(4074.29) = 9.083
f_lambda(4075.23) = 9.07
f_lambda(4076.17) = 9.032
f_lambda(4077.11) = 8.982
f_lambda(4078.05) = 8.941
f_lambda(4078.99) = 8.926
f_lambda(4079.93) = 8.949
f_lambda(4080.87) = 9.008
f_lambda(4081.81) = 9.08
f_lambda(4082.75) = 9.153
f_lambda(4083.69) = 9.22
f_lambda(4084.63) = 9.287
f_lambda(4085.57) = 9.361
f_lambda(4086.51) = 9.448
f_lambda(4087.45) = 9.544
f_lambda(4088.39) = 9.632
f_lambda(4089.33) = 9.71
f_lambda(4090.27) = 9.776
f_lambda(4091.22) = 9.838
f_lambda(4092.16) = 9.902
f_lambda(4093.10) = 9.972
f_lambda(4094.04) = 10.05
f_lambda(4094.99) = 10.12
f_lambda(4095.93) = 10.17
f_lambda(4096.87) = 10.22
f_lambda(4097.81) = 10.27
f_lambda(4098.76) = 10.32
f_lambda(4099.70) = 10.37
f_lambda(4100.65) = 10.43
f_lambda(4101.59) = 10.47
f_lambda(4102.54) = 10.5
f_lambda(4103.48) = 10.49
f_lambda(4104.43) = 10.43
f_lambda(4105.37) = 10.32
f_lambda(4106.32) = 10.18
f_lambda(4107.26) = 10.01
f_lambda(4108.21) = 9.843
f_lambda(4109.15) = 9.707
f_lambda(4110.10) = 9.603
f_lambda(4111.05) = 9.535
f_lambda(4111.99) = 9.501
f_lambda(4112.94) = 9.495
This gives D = 87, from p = 0.9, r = -1.24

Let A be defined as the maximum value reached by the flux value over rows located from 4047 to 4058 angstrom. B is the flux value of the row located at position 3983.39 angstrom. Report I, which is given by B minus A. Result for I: 0.5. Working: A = 8.462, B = 8.95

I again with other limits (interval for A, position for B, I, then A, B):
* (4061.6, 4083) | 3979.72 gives -0.3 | 9.153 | 8.902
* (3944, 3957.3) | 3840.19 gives -0.1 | 10.1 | 9.983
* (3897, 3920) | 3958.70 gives -0.2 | 10.28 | 10.06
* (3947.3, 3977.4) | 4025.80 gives -1.7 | 10.11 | 8.442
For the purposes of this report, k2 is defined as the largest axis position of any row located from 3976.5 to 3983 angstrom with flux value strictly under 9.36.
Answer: 3982.47 angstrom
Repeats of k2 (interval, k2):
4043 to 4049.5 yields 4049.04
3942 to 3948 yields 3947.77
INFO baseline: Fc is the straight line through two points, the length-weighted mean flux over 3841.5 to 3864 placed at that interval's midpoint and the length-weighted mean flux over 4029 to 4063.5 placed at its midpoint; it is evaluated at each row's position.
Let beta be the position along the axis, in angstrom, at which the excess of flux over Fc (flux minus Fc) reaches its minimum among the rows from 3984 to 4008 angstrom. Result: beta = 3989.81 angstrom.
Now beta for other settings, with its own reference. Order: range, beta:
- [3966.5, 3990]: 3989.81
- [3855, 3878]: 3877.50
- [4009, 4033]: 4011.92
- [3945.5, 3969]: 3946.87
